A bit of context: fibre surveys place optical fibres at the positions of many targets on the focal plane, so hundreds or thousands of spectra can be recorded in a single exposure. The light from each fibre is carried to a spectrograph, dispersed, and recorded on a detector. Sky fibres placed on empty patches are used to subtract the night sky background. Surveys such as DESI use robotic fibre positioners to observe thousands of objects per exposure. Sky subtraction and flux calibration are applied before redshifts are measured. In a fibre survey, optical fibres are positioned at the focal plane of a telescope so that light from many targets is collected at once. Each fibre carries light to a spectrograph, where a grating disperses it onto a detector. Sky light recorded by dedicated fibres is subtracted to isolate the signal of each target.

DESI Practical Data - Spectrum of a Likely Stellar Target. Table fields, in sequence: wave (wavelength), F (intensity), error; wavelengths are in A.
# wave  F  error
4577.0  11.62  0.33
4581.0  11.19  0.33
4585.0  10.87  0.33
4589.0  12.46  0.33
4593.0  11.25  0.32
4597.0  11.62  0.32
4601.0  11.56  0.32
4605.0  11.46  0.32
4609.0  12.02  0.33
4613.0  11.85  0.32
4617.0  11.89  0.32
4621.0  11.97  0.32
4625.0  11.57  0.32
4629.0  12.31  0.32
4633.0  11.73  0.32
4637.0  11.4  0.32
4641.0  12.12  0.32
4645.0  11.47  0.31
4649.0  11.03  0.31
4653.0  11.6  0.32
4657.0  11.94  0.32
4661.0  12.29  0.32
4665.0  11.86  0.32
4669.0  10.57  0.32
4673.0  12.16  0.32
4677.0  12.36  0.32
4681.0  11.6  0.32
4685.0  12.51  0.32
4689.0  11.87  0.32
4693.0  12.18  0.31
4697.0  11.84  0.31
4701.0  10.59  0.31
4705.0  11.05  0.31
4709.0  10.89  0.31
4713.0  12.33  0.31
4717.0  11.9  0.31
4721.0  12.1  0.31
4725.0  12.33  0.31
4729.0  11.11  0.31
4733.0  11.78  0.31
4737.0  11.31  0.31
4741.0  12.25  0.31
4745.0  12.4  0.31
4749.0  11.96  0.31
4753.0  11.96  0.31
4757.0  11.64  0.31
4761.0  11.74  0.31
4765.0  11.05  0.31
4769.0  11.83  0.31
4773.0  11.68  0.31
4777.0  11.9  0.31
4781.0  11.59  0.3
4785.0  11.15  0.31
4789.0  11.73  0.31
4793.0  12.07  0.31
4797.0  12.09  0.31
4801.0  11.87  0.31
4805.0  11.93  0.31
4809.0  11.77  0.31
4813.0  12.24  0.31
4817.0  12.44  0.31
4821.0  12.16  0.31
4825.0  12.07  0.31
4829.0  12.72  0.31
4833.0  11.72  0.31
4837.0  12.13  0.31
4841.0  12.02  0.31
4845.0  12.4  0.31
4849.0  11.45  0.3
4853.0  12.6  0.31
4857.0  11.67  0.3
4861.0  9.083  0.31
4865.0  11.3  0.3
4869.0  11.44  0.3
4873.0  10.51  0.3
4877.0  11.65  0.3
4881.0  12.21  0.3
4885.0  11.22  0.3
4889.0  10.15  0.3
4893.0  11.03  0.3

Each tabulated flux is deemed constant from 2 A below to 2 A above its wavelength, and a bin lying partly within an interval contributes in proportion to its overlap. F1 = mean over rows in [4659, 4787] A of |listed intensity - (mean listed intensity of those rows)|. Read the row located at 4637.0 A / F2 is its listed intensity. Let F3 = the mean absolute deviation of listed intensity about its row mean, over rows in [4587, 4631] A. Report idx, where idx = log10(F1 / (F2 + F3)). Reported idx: -1.45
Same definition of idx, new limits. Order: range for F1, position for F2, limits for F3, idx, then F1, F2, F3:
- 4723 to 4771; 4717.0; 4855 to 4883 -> -1.57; 0.34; 11.9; 0.8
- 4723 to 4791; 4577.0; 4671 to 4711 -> -1.60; 0.30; 11.62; 0.5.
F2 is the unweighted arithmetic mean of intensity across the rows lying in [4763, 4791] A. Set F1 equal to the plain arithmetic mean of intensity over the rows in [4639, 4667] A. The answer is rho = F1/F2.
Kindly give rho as 1.02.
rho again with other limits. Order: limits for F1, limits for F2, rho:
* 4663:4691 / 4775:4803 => 1.01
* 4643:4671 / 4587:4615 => 0.98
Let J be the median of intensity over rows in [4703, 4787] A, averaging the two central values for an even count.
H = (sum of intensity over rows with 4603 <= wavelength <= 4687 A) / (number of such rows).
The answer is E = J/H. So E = 1.00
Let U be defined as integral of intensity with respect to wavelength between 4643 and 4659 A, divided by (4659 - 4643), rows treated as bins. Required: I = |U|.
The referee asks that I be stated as 11.5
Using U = 11.5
